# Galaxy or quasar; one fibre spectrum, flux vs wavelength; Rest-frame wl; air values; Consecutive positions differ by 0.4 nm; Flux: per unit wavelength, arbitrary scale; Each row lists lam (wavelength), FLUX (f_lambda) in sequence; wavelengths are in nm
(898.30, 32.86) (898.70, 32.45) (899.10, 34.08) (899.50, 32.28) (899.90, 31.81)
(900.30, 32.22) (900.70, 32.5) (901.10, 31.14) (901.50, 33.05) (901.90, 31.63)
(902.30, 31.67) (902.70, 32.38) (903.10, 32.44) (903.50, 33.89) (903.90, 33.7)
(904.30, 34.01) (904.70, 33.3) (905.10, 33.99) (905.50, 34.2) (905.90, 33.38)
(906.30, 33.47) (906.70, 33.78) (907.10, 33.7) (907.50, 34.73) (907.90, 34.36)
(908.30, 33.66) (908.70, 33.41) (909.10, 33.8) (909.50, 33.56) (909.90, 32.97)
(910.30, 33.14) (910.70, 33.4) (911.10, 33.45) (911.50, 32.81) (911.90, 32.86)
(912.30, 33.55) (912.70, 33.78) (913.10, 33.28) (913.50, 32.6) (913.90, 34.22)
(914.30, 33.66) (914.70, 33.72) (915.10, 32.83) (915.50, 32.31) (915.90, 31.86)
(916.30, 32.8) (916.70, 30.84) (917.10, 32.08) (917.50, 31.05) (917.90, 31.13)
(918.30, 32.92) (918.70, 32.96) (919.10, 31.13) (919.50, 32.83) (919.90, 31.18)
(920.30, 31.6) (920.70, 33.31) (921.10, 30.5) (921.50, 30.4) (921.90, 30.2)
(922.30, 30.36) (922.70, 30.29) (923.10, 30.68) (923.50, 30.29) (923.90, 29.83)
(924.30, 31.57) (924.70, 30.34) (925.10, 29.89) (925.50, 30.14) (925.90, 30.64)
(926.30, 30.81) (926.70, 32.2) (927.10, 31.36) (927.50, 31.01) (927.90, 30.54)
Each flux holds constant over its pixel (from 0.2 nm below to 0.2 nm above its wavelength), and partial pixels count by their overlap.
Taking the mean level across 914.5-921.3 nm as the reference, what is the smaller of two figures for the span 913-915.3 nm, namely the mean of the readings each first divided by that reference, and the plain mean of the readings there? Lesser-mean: 1.04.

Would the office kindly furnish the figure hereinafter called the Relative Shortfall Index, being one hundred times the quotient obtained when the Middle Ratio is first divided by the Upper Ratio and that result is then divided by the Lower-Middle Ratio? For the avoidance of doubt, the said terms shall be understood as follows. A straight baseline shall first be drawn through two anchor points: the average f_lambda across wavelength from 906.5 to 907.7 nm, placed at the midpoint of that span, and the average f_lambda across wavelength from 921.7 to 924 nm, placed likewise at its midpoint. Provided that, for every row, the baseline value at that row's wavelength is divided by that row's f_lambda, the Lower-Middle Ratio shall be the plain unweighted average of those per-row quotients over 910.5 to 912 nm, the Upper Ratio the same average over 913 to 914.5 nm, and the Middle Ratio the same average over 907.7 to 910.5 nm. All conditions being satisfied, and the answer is 103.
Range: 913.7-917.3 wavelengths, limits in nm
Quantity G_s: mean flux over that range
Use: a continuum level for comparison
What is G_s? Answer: 32.7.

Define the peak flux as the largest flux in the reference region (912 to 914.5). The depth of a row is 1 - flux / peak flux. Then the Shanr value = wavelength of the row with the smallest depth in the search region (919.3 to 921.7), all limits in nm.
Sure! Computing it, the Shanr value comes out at 920.70 nm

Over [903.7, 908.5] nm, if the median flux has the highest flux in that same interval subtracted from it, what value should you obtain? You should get -0.99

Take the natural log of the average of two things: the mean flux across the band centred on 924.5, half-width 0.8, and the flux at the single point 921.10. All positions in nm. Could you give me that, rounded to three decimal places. 3.416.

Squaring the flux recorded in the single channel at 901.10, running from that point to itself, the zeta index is 970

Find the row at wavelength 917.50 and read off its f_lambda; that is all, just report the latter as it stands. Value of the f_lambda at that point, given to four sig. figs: 31.05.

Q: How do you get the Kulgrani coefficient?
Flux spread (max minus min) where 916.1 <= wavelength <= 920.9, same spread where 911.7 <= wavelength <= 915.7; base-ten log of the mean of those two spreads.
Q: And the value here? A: 0.34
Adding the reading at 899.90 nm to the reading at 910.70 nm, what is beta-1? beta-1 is 65.2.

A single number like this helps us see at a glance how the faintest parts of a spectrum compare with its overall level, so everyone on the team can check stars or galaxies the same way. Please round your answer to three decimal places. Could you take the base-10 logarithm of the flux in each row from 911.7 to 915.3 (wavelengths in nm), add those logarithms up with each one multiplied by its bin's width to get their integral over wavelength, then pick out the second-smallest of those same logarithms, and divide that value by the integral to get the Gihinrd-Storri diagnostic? 0.276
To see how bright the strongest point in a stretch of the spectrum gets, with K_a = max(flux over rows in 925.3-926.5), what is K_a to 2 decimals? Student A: 30.81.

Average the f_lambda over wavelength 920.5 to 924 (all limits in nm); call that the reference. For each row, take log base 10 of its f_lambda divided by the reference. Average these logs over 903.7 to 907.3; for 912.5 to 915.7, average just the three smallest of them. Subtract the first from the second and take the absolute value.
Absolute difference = 0.0150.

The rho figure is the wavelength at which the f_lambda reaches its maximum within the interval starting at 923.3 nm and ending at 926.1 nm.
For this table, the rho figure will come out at 924.30 nm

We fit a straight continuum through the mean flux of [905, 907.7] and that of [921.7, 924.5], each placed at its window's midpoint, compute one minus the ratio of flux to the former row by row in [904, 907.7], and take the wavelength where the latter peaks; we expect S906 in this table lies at 904.70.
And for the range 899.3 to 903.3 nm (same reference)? 901.10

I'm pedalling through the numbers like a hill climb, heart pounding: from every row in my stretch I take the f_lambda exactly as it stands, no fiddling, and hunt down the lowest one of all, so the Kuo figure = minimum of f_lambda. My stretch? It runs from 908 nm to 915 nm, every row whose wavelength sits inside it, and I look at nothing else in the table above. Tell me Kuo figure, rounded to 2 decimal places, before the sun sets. 32.60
